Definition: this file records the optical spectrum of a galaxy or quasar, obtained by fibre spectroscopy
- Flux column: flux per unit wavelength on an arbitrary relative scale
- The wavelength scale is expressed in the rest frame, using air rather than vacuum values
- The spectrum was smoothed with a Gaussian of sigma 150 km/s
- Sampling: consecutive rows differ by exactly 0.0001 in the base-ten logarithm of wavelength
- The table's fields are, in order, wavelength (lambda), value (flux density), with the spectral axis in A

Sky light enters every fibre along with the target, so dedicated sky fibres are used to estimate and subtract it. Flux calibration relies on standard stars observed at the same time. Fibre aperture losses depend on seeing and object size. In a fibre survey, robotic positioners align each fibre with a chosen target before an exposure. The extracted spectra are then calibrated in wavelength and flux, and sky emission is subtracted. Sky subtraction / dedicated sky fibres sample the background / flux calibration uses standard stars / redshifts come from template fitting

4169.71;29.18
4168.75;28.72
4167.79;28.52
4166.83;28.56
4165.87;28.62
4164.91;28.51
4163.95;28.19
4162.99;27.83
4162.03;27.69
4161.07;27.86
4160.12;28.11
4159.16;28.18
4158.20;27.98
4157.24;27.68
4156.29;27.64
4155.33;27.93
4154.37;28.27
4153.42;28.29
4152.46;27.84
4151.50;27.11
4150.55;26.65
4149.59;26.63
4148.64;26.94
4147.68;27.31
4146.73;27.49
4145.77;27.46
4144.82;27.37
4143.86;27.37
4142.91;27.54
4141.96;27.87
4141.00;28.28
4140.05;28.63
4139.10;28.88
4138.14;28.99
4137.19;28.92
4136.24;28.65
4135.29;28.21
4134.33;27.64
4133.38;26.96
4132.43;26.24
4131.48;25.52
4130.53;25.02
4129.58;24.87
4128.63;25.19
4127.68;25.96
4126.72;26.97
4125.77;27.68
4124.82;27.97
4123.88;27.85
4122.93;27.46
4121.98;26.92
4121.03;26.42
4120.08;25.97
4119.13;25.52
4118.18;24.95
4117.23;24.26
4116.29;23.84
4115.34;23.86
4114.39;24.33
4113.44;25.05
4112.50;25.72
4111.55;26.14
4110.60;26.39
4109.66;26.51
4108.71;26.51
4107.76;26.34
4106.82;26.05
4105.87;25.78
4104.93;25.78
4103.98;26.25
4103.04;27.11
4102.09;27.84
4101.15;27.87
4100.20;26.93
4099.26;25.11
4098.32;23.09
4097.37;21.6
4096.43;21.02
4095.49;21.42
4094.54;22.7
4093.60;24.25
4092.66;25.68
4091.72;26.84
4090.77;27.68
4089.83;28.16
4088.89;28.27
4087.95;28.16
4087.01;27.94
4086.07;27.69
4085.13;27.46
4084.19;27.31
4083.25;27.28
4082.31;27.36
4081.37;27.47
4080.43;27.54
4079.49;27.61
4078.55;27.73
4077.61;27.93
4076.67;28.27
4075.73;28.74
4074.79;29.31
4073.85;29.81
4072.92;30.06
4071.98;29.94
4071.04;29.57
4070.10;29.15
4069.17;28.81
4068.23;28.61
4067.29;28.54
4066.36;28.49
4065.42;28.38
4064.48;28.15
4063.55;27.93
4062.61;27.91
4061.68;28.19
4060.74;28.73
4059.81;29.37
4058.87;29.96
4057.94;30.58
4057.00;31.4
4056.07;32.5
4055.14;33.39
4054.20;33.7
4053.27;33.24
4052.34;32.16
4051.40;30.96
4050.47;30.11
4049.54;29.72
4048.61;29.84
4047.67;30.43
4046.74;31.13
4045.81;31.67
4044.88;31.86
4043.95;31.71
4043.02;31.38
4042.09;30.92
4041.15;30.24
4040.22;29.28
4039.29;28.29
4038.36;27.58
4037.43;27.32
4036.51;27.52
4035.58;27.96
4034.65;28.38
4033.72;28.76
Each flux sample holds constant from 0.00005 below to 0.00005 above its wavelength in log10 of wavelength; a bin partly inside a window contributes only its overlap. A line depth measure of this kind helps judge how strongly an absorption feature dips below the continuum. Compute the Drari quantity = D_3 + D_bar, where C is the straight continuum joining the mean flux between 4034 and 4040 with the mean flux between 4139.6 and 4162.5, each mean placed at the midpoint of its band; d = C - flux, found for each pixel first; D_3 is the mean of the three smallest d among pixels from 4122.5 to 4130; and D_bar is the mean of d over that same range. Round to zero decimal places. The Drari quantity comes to 1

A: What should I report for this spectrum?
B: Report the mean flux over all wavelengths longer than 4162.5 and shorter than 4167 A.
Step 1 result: 28.3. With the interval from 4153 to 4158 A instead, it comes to 28.0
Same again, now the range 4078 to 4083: 27.5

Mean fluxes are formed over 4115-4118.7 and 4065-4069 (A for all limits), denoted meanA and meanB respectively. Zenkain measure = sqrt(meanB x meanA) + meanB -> 54.8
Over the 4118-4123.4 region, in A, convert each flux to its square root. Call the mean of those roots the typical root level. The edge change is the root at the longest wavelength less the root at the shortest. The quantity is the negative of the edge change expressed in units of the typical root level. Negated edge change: -0.048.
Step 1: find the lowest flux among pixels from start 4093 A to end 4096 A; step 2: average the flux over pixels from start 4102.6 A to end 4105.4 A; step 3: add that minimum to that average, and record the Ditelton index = 48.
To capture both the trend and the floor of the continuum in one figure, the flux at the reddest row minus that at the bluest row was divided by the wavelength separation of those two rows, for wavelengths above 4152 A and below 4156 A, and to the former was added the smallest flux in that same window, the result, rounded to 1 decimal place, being 27.9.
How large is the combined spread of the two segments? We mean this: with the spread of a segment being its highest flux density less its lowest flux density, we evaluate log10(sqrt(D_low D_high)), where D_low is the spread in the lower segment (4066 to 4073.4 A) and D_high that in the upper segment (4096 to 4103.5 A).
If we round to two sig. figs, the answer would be 0.52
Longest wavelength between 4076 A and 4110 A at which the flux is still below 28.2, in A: 4109.66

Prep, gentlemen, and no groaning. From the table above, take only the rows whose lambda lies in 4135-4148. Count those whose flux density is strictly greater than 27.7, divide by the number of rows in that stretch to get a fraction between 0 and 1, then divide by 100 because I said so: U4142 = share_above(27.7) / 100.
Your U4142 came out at 0.0057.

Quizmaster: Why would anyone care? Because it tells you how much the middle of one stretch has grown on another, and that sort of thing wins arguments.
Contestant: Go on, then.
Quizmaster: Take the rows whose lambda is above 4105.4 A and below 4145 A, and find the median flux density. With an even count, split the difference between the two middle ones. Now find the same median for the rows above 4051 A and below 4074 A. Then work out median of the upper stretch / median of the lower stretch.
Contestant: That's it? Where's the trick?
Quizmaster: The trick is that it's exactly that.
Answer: 0.89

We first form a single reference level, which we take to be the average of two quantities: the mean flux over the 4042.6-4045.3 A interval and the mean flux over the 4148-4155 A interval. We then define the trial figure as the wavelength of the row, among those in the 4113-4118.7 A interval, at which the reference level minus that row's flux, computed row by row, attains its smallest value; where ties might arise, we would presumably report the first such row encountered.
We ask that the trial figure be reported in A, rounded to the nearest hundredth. 4113.44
